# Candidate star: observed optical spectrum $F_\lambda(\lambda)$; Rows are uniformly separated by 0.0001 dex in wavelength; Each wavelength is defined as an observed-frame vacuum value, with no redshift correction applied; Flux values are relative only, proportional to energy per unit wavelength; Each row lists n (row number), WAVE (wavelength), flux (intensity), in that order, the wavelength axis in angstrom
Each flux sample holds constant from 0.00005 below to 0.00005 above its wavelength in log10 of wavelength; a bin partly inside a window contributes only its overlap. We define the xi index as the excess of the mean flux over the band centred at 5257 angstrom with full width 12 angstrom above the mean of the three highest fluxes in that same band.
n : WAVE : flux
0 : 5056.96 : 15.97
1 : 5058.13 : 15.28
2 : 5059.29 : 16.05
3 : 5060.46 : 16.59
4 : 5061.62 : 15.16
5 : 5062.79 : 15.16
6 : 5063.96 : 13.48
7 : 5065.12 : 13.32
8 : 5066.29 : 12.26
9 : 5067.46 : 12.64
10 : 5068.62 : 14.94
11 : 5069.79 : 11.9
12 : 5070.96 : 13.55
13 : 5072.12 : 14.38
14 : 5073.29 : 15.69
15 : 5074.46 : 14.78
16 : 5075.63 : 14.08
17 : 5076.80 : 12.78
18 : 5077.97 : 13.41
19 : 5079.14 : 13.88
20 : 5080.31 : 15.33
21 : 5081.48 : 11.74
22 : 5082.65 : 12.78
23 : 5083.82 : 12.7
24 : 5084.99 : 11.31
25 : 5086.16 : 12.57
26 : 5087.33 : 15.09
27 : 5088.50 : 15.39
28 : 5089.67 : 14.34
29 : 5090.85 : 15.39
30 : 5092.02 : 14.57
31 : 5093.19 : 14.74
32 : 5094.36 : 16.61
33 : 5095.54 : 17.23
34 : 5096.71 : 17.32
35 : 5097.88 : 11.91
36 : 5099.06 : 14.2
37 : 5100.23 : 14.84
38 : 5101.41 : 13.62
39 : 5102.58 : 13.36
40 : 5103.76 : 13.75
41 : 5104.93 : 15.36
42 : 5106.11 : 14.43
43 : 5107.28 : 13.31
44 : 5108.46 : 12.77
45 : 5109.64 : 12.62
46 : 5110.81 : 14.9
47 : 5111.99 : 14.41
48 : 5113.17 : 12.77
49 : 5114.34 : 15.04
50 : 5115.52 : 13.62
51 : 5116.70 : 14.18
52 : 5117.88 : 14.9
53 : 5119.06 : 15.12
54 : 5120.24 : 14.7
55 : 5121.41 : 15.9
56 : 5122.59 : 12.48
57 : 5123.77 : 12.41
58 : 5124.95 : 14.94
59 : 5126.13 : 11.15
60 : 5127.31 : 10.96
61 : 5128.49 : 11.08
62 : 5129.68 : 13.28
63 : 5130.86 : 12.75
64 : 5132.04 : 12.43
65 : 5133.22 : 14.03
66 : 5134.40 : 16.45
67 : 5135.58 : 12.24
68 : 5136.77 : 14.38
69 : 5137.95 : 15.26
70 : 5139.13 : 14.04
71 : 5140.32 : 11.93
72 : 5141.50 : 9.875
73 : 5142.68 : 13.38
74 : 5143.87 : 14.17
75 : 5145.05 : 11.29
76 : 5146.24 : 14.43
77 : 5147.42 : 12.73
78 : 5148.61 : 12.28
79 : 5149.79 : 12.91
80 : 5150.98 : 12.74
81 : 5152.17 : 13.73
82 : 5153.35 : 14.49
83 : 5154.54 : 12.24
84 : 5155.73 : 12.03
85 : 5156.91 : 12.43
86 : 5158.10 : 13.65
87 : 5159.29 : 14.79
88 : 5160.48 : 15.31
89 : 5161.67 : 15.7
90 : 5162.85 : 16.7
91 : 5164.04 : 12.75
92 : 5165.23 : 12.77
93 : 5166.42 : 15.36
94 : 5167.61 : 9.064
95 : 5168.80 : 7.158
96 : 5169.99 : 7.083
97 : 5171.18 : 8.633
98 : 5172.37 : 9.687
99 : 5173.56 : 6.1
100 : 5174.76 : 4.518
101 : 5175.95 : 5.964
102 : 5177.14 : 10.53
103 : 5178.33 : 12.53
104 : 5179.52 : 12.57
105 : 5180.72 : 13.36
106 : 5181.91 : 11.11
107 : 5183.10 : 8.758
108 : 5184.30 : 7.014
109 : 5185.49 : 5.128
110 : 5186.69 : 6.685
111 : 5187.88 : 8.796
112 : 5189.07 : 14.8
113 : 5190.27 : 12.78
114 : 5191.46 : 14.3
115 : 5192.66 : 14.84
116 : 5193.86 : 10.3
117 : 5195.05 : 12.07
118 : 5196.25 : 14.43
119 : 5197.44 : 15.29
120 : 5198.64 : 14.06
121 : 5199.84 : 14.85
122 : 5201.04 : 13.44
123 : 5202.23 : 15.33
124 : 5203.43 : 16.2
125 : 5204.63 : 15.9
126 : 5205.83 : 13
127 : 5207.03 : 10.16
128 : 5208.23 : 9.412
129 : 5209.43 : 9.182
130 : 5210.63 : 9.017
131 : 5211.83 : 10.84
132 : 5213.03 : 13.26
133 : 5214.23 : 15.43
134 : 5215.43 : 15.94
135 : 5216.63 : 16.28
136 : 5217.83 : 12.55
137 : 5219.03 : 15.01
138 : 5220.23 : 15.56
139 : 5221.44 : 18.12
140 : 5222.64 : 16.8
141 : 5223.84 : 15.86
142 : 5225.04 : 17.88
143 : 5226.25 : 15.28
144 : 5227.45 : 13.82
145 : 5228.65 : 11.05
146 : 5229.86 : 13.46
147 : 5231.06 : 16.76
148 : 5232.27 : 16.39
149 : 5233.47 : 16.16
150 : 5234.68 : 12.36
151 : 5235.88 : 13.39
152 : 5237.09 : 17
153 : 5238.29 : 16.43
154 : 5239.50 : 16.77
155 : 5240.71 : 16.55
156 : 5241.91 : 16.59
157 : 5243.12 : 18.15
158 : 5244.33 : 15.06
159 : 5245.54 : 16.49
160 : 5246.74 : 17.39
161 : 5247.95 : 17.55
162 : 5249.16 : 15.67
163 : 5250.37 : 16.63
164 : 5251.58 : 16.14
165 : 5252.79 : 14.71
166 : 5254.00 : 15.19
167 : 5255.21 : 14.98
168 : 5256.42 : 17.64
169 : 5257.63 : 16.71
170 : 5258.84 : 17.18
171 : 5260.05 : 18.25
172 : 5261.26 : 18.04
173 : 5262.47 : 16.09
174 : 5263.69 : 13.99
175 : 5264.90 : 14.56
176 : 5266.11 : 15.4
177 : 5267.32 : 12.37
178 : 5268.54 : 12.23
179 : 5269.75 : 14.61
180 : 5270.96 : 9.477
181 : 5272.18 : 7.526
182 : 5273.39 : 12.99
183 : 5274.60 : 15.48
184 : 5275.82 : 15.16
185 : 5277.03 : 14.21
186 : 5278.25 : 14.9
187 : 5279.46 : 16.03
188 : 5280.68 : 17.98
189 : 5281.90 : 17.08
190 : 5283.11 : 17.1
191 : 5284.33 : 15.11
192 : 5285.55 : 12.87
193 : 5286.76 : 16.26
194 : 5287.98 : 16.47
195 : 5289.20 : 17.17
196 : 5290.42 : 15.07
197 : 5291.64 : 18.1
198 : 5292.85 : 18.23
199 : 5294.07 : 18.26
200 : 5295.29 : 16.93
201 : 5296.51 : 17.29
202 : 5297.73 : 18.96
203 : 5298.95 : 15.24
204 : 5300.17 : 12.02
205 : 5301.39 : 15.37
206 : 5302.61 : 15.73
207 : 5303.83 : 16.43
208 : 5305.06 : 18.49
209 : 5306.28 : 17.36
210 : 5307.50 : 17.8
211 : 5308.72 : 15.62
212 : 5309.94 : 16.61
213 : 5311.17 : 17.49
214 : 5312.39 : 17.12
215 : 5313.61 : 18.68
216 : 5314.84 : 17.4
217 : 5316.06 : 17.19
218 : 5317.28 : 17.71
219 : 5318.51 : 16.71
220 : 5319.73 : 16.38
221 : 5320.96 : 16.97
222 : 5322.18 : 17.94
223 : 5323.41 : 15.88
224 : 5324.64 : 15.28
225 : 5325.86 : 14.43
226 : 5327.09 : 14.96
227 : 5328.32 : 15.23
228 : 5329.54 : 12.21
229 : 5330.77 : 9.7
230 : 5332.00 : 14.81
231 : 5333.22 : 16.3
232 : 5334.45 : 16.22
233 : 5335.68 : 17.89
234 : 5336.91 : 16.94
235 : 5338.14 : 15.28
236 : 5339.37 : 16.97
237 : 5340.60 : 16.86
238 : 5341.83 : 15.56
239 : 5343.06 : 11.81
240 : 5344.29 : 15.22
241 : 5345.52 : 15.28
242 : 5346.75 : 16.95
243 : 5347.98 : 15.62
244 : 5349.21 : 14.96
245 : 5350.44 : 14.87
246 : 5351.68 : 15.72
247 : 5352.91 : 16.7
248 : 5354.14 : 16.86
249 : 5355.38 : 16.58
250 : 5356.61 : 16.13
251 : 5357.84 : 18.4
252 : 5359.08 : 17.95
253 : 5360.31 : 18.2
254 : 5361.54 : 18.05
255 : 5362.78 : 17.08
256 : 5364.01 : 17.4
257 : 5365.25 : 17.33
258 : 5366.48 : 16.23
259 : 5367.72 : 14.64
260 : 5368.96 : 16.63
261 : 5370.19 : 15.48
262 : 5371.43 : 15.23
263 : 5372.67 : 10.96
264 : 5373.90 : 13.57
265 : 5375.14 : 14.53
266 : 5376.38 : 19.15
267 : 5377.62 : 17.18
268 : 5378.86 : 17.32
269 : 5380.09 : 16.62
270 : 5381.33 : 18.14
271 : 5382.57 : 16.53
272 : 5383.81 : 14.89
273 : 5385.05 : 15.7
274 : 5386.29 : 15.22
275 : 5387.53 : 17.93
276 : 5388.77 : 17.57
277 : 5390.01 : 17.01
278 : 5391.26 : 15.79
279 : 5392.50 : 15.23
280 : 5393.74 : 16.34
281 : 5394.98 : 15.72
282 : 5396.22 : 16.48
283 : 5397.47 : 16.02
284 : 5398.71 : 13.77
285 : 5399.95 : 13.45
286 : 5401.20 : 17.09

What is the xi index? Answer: -1.5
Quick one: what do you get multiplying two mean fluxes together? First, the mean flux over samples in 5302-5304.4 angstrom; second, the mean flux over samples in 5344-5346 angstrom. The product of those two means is 245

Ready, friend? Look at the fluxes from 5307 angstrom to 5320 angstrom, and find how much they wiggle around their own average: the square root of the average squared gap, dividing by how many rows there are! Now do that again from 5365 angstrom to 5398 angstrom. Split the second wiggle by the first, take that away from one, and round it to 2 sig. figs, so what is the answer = -1.0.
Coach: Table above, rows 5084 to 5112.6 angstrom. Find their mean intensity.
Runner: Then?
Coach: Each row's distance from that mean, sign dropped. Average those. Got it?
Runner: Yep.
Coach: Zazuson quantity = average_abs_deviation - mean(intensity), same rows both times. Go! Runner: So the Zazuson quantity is -13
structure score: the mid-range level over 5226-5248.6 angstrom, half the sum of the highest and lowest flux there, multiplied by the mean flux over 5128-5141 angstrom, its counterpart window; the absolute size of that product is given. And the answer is 196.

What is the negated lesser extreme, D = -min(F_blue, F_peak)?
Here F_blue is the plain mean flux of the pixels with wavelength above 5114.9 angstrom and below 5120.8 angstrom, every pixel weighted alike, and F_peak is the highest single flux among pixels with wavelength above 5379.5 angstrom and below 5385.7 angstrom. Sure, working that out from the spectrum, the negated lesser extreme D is -14.5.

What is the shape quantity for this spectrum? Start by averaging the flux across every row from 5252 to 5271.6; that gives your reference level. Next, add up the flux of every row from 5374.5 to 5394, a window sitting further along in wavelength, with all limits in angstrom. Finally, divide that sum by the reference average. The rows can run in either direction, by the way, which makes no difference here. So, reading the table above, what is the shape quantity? 18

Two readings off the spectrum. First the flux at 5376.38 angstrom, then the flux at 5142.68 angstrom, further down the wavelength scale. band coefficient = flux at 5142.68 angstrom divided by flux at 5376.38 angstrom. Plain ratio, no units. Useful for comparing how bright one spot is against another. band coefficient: 0.70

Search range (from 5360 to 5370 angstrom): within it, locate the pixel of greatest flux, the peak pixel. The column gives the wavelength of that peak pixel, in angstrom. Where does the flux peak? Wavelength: 5360.31 angstrom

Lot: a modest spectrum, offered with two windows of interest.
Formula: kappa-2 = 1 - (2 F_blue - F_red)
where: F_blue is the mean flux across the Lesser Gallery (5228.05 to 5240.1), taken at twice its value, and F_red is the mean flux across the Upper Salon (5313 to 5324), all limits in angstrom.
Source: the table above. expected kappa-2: -11.7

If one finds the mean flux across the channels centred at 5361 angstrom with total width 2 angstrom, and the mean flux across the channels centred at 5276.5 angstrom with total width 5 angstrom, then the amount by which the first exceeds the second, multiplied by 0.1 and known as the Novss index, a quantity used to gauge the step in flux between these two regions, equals 0.32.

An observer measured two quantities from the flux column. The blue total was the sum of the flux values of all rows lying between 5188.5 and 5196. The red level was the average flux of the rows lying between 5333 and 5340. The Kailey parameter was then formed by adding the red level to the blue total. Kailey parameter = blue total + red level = 95.7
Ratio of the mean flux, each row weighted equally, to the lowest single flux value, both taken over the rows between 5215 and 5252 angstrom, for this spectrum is 1.43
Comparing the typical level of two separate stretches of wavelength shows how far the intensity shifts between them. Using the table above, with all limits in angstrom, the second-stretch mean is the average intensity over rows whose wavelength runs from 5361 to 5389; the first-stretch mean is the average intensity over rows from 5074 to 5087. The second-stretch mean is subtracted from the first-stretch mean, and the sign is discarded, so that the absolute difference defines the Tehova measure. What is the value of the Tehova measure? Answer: 3.0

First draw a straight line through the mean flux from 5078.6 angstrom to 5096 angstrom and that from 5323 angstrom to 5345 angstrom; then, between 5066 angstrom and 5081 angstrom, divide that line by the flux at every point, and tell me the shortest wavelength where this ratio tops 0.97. 5066.29 angstrom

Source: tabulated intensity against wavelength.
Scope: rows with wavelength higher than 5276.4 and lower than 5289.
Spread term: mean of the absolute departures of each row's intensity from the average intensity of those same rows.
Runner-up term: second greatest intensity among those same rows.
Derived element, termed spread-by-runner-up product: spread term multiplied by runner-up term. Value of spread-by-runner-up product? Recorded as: 21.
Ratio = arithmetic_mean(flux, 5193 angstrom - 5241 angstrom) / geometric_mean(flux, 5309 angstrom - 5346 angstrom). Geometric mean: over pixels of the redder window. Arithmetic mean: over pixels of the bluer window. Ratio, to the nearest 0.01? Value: 0.91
